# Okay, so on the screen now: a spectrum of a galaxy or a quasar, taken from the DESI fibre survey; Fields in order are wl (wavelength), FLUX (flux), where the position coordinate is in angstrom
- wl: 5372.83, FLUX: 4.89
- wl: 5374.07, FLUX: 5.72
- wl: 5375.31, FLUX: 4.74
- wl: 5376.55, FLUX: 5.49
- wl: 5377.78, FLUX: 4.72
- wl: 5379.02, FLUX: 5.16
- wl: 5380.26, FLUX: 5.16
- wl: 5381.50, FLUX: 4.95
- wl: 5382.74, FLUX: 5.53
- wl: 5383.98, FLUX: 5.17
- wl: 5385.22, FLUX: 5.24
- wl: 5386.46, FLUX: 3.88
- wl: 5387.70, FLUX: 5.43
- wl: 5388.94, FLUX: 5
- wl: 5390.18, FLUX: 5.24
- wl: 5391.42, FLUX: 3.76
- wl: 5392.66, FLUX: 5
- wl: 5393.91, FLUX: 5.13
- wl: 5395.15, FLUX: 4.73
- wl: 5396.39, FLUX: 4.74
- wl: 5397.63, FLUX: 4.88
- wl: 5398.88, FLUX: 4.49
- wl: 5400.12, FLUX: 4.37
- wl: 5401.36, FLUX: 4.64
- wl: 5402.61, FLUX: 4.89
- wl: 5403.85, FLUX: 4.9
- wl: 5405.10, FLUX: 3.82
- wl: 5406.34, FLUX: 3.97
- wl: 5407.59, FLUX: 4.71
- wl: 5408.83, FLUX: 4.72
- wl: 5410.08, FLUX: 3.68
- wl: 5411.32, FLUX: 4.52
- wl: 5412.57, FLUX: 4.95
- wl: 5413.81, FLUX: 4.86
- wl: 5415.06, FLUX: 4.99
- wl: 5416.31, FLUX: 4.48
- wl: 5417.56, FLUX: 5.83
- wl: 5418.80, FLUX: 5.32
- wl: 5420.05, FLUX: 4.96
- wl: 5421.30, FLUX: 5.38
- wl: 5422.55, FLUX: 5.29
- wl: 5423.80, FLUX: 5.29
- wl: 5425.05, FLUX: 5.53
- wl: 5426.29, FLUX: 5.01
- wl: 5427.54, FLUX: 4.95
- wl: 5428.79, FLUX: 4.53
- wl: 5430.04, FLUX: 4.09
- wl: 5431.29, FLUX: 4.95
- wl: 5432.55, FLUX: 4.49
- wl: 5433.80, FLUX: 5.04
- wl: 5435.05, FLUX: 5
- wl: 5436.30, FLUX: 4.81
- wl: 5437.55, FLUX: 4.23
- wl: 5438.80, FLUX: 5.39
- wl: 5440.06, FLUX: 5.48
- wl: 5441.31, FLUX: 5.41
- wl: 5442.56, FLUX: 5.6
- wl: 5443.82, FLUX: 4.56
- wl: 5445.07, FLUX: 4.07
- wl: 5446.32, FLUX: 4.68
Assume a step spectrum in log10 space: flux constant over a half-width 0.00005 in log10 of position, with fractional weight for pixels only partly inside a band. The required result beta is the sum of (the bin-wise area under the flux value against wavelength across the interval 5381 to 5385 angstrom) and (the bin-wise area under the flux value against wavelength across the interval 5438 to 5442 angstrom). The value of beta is 42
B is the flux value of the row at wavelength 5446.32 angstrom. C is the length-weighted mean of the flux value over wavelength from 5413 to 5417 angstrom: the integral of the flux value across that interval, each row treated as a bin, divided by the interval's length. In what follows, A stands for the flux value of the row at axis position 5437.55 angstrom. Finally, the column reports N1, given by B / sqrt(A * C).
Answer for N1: 1.04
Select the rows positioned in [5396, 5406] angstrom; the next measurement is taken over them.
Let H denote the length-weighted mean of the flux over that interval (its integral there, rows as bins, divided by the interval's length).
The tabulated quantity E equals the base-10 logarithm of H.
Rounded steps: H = 4.6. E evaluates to 0.66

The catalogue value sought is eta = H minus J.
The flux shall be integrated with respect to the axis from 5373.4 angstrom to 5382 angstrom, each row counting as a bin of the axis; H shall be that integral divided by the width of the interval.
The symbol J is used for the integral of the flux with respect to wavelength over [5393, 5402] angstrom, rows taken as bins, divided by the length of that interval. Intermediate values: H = 5.13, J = 4.72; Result 0.42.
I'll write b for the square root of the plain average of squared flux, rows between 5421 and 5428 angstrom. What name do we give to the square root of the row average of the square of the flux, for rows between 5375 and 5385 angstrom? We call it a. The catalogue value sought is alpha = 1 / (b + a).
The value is 0.096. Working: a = 5.12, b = 5.25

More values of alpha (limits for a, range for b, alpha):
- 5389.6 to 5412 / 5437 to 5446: 0.104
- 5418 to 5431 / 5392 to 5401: 0.102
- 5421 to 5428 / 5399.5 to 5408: 0.103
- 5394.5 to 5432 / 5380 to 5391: 0.101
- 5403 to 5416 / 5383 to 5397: 0.106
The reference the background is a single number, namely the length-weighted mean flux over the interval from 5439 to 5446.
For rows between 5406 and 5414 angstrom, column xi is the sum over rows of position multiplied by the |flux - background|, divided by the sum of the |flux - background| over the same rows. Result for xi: 5409.1 angstrom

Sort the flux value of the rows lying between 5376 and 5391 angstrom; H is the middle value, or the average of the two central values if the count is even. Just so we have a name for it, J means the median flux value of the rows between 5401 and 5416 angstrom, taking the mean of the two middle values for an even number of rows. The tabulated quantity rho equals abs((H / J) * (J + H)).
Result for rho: 10.8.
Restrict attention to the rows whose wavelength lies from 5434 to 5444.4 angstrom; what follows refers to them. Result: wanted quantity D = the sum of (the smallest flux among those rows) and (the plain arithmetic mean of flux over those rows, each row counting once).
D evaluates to 9.29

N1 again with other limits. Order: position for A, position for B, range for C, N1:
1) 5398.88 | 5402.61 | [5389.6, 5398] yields 1.06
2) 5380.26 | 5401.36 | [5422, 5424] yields 0.89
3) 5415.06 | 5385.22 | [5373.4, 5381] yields 1.03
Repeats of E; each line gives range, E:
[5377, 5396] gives 0.69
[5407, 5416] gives 0.67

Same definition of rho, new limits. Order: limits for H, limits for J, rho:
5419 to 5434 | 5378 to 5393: 9.8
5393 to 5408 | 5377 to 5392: 9.0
